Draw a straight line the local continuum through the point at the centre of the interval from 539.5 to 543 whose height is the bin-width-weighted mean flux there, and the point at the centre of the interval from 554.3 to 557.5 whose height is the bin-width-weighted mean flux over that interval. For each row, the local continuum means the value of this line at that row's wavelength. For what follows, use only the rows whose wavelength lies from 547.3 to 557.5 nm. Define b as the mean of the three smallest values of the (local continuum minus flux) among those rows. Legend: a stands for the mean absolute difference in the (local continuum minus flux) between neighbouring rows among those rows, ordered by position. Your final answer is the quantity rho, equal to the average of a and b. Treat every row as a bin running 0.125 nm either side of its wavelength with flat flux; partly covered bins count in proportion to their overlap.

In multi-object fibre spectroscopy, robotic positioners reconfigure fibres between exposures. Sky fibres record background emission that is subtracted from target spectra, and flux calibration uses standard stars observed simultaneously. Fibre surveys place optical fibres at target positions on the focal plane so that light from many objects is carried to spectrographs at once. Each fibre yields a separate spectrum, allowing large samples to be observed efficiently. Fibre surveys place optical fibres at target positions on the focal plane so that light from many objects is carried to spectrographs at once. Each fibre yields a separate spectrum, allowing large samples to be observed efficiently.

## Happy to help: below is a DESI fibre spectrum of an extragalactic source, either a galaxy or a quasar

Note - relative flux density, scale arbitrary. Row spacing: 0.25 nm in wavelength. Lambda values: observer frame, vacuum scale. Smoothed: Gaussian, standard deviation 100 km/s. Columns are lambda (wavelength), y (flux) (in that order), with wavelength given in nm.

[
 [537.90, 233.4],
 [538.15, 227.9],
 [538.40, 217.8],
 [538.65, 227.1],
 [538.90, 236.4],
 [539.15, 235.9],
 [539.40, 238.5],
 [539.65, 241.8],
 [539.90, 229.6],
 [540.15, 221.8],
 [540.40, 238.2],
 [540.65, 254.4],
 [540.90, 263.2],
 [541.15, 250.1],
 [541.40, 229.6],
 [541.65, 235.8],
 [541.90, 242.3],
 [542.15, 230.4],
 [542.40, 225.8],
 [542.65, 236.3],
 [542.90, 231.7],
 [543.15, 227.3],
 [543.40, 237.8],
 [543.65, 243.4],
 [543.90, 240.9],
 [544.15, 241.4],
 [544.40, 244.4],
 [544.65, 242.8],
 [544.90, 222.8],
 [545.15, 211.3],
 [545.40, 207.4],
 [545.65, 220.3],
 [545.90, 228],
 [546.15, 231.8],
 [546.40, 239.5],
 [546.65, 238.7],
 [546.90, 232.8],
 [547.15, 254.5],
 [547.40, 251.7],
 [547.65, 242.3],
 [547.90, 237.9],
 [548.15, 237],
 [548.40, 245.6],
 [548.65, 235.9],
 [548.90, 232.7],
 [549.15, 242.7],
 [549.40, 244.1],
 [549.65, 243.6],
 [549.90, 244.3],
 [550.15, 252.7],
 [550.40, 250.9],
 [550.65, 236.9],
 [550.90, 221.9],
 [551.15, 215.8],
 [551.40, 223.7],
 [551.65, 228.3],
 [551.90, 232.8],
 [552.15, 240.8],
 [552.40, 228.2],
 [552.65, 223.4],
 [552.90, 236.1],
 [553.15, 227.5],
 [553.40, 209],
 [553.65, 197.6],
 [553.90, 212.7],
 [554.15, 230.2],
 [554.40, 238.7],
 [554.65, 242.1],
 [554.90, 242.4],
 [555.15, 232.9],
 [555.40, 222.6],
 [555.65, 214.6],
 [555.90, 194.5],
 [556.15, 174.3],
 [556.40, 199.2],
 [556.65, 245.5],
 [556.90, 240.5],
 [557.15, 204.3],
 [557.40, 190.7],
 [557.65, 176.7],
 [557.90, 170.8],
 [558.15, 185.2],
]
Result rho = -8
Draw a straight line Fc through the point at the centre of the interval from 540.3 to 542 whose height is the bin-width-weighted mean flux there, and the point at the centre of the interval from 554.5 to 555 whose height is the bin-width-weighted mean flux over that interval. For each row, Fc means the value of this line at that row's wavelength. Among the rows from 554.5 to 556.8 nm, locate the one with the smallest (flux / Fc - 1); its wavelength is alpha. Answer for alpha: 556.15 nm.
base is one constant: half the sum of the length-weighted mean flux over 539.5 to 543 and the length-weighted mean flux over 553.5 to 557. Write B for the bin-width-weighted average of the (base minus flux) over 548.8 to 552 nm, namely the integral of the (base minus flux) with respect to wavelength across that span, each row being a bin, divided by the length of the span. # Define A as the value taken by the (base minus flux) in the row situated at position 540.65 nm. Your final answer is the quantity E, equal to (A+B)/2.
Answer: -16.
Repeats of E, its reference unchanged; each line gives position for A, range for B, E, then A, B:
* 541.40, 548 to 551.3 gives -5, 0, -9.5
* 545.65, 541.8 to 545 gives 1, 9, -6.8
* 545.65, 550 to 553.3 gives 3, 9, -3.0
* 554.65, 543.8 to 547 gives -7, -13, -1.7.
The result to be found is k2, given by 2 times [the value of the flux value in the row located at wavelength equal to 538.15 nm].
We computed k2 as 456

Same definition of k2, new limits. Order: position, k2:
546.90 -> 466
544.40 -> 489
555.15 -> 466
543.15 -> 455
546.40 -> 479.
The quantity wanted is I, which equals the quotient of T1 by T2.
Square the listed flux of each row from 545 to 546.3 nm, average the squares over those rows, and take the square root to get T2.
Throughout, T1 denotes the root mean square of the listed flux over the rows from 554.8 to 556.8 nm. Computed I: 0.99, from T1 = 217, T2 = 220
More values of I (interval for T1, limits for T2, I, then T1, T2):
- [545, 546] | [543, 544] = 0.91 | 217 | 237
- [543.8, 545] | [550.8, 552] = 1.06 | 239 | 225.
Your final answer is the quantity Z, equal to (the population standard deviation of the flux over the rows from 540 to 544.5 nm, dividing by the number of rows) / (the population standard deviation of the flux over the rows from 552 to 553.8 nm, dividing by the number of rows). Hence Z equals 0.7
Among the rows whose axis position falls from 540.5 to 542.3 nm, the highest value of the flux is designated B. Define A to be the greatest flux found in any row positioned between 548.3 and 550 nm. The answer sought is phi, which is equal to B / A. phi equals 1.07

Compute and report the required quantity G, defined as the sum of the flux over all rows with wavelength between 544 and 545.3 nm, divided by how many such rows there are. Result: 233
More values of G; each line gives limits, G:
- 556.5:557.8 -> 212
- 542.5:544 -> 236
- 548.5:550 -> 241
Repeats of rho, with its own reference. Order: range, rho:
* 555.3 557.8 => 1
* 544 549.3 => -7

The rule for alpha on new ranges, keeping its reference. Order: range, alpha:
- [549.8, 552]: 551.15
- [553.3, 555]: 553.65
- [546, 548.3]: 546.15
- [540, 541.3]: 540.15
